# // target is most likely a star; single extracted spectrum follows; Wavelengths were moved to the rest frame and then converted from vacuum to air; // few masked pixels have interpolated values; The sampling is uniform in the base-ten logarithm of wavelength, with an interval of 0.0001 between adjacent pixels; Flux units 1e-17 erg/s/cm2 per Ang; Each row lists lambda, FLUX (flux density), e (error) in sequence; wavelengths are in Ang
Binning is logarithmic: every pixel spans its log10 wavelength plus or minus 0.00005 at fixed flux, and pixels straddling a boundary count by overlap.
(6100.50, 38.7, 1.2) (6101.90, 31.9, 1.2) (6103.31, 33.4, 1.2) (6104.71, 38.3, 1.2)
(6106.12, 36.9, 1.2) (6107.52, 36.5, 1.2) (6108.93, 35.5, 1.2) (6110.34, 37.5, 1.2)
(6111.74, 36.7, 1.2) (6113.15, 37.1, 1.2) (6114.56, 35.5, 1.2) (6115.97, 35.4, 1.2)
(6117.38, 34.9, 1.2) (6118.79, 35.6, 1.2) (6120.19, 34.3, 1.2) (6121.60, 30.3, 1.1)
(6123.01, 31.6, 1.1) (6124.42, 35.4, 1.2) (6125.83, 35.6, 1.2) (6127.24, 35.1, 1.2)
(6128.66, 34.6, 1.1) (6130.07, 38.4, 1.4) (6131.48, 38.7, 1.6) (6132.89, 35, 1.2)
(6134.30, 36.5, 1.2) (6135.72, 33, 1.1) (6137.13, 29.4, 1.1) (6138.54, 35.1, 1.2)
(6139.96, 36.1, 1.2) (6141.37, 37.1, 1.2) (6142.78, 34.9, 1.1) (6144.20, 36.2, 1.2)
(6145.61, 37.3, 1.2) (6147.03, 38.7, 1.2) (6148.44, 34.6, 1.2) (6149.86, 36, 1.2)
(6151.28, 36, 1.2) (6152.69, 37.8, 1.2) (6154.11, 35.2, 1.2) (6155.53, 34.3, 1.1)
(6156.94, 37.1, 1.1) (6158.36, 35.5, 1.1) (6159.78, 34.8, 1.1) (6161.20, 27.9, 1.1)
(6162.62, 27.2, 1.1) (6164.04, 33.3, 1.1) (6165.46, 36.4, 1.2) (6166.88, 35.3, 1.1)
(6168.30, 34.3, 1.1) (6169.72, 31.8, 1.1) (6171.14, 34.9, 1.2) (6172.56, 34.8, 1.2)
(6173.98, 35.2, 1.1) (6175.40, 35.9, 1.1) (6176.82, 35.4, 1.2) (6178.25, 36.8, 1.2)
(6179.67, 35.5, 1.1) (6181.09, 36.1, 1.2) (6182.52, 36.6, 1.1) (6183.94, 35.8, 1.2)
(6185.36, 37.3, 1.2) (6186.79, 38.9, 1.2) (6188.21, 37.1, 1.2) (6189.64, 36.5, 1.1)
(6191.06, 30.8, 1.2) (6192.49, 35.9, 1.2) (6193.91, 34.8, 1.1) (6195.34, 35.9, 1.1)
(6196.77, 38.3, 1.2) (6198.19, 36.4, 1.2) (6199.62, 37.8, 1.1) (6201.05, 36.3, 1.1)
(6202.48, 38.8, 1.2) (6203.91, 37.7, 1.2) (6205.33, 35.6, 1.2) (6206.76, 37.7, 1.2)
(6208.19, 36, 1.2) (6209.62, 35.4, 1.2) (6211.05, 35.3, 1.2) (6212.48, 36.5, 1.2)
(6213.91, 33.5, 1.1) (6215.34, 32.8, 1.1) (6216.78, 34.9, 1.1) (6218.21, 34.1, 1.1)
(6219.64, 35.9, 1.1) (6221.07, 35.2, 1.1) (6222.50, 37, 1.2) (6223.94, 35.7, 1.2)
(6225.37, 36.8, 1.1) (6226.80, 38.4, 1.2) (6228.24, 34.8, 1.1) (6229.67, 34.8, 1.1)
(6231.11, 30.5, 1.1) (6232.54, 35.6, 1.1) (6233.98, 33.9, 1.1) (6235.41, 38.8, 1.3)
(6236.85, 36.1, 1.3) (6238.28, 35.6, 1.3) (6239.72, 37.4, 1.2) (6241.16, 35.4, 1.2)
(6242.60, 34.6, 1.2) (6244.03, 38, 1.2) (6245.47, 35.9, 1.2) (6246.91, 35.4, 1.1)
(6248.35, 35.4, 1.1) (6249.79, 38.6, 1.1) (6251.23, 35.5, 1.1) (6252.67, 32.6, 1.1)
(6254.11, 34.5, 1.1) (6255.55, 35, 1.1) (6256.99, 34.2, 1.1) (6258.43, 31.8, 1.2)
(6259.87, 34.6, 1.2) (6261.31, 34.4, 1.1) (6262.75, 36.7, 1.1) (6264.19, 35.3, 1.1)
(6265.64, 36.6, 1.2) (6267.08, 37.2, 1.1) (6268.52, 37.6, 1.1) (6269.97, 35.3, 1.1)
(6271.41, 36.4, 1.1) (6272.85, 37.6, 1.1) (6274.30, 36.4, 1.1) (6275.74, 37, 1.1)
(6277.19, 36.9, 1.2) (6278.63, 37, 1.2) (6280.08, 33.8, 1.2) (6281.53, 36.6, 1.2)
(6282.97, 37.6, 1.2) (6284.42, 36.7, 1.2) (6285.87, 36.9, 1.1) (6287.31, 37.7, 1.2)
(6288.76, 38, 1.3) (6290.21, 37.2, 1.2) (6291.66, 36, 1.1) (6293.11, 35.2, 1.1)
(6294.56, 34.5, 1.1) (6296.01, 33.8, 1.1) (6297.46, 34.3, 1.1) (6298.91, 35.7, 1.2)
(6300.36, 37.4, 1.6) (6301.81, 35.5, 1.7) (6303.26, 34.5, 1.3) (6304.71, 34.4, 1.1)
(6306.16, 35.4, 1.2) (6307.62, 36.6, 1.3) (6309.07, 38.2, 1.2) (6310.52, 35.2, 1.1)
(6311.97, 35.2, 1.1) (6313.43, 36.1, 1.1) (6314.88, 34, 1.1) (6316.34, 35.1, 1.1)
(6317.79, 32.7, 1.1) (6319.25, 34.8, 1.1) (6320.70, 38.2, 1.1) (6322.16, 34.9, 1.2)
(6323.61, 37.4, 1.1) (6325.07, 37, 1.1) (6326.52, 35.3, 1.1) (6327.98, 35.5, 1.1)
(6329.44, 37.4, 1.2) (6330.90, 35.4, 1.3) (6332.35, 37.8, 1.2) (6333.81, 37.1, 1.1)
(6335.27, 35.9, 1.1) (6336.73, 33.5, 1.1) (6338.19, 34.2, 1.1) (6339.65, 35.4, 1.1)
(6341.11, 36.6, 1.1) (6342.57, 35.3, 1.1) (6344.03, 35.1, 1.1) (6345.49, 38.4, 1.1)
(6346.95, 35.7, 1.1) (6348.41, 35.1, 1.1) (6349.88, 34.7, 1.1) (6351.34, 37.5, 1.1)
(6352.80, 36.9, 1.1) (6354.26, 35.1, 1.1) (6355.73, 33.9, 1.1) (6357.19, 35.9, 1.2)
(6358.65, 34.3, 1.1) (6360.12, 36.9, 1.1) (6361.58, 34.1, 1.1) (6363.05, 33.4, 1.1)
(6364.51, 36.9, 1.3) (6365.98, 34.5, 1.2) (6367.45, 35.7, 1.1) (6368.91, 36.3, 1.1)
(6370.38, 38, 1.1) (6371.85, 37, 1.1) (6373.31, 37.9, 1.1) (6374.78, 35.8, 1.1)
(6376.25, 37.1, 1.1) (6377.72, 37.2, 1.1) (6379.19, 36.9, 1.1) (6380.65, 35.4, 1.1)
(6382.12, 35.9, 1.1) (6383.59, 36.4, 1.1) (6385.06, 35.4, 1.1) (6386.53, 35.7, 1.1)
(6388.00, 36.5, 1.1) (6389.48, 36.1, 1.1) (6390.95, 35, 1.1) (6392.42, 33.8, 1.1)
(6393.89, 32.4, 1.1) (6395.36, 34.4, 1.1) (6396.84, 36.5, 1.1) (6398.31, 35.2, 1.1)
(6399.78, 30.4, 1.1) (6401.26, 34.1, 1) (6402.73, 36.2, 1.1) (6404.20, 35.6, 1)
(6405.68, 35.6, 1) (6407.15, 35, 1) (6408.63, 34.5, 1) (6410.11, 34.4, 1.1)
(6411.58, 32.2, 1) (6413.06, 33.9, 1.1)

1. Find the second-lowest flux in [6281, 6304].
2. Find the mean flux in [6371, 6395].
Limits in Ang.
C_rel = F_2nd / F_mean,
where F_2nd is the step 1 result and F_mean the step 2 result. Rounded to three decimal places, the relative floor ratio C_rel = 0.955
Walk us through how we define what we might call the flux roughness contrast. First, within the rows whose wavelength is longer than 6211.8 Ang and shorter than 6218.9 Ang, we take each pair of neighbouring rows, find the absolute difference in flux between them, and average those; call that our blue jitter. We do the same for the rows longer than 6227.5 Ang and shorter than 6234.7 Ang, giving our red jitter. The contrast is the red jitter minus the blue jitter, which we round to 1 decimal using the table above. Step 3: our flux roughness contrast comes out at 1.1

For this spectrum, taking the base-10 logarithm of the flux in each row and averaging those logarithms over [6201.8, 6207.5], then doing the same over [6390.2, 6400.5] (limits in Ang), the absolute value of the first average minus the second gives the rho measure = 0.043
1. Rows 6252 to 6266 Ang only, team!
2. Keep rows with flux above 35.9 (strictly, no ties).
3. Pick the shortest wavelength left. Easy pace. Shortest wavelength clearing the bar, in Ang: 6262.75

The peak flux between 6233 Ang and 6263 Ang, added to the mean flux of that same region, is 74.2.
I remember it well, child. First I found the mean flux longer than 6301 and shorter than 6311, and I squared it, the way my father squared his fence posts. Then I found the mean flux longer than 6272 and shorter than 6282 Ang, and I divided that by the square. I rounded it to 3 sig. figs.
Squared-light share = 0.0286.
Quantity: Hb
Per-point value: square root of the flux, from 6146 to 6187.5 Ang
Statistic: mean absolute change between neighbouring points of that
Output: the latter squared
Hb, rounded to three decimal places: 0.023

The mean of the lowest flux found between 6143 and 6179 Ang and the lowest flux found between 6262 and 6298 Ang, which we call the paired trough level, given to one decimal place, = 30.5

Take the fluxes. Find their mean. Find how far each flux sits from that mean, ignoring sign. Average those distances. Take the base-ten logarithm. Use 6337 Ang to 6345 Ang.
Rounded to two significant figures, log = -0.26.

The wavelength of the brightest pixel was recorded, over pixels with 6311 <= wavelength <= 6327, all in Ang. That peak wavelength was 6320.70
